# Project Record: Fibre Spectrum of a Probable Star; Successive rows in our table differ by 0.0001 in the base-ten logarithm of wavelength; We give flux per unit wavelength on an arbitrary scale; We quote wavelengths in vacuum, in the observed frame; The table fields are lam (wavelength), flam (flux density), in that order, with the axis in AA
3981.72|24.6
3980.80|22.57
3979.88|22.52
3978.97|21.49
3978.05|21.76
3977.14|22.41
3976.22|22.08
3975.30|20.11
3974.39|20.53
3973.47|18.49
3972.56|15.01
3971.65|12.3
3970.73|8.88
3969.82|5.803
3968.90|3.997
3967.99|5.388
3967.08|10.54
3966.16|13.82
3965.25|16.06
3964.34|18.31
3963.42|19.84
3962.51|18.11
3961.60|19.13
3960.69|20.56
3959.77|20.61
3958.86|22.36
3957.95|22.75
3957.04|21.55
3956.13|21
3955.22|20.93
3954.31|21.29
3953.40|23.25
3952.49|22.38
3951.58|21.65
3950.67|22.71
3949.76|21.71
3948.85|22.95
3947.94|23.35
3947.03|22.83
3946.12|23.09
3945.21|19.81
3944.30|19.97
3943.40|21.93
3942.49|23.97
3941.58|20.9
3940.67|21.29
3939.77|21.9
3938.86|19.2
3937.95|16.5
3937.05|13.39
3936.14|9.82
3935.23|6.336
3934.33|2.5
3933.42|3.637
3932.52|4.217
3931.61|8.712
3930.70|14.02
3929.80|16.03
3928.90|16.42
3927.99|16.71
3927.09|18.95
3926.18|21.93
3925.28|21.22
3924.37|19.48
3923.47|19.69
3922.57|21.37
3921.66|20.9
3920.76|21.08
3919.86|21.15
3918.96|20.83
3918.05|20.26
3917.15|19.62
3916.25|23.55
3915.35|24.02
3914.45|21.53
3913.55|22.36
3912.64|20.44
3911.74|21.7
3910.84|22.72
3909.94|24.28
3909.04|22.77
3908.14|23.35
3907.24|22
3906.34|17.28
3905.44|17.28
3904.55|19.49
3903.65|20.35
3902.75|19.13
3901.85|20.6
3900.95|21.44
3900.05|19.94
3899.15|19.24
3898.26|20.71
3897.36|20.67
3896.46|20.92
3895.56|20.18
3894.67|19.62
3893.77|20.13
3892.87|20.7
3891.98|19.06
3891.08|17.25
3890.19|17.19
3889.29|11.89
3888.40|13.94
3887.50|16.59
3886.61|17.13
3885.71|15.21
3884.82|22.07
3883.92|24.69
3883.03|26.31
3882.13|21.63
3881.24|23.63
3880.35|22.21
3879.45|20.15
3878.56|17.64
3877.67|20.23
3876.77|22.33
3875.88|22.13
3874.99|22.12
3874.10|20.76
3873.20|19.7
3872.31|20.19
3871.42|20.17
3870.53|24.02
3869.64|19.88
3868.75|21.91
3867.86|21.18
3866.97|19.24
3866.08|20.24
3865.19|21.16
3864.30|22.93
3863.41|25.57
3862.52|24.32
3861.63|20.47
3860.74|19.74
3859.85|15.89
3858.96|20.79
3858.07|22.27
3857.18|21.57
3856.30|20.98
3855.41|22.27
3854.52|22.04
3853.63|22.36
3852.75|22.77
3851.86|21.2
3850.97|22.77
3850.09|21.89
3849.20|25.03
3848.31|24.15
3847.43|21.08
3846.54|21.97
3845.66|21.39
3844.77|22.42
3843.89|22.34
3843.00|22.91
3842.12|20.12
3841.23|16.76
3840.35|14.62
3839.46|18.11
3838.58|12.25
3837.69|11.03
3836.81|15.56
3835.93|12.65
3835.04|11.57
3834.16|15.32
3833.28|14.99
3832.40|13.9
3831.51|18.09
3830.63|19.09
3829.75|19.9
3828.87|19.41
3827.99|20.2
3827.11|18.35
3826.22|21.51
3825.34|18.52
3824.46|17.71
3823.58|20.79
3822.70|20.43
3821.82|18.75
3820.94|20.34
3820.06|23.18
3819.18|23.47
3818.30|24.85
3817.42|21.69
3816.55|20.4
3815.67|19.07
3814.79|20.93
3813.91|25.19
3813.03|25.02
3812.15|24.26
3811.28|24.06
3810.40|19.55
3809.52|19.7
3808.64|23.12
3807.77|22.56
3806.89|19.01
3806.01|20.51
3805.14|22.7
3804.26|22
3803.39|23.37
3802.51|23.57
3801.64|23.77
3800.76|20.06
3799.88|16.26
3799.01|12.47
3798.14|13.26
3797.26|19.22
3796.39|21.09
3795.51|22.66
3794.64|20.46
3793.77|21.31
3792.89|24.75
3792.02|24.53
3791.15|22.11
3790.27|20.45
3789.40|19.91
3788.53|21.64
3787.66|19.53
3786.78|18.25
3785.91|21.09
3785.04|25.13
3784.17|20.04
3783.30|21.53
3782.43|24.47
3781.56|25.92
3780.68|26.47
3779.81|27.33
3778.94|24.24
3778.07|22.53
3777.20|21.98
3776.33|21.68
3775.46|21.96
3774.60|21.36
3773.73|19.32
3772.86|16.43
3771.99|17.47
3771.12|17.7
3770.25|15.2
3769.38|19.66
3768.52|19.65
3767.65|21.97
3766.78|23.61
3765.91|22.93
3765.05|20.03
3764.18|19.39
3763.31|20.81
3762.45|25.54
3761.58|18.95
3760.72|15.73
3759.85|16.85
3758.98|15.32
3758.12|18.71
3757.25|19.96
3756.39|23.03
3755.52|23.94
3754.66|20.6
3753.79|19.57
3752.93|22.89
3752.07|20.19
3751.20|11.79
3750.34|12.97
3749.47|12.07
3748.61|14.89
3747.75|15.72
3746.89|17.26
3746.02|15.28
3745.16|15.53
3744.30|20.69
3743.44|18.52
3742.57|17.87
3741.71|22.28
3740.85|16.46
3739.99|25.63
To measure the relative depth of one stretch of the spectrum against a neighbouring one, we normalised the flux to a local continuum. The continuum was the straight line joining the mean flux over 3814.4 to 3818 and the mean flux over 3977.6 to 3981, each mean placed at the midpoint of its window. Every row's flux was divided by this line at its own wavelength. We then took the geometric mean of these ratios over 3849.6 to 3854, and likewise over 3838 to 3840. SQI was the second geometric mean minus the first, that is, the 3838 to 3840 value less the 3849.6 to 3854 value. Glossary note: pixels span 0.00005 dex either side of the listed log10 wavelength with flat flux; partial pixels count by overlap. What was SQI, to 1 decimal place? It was -0.3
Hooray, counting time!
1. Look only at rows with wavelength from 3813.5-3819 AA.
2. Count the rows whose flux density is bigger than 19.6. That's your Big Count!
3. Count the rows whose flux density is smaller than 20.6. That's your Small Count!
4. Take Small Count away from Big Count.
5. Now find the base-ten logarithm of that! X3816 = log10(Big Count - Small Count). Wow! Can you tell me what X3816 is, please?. 0.48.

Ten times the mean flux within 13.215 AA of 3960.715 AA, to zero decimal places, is 177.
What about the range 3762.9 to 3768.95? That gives 212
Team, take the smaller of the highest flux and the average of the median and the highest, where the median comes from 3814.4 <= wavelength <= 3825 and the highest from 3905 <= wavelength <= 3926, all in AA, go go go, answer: 22.4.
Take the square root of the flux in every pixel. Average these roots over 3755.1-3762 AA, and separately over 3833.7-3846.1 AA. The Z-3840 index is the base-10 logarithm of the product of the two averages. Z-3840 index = 1.25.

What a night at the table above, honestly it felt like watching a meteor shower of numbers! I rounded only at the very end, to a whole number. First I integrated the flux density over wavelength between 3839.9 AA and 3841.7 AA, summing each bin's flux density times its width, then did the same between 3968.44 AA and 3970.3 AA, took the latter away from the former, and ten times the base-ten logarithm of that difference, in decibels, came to 13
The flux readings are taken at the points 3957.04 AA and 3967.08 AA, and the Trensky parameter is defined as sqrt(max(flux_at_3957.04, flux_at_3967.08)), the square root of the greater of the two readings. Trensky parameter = 4.64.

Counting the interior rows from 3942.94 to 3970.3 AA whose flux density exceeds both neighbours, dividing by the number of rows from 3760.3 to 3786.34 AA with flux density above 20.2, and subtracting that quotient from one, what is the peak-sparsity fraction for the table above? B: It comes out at 0.67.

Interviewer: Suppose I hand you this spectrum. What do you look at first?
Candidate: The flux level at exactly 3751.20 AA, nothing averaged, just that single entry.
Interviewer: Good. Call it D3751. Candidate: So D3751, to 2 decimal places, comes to 11.79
